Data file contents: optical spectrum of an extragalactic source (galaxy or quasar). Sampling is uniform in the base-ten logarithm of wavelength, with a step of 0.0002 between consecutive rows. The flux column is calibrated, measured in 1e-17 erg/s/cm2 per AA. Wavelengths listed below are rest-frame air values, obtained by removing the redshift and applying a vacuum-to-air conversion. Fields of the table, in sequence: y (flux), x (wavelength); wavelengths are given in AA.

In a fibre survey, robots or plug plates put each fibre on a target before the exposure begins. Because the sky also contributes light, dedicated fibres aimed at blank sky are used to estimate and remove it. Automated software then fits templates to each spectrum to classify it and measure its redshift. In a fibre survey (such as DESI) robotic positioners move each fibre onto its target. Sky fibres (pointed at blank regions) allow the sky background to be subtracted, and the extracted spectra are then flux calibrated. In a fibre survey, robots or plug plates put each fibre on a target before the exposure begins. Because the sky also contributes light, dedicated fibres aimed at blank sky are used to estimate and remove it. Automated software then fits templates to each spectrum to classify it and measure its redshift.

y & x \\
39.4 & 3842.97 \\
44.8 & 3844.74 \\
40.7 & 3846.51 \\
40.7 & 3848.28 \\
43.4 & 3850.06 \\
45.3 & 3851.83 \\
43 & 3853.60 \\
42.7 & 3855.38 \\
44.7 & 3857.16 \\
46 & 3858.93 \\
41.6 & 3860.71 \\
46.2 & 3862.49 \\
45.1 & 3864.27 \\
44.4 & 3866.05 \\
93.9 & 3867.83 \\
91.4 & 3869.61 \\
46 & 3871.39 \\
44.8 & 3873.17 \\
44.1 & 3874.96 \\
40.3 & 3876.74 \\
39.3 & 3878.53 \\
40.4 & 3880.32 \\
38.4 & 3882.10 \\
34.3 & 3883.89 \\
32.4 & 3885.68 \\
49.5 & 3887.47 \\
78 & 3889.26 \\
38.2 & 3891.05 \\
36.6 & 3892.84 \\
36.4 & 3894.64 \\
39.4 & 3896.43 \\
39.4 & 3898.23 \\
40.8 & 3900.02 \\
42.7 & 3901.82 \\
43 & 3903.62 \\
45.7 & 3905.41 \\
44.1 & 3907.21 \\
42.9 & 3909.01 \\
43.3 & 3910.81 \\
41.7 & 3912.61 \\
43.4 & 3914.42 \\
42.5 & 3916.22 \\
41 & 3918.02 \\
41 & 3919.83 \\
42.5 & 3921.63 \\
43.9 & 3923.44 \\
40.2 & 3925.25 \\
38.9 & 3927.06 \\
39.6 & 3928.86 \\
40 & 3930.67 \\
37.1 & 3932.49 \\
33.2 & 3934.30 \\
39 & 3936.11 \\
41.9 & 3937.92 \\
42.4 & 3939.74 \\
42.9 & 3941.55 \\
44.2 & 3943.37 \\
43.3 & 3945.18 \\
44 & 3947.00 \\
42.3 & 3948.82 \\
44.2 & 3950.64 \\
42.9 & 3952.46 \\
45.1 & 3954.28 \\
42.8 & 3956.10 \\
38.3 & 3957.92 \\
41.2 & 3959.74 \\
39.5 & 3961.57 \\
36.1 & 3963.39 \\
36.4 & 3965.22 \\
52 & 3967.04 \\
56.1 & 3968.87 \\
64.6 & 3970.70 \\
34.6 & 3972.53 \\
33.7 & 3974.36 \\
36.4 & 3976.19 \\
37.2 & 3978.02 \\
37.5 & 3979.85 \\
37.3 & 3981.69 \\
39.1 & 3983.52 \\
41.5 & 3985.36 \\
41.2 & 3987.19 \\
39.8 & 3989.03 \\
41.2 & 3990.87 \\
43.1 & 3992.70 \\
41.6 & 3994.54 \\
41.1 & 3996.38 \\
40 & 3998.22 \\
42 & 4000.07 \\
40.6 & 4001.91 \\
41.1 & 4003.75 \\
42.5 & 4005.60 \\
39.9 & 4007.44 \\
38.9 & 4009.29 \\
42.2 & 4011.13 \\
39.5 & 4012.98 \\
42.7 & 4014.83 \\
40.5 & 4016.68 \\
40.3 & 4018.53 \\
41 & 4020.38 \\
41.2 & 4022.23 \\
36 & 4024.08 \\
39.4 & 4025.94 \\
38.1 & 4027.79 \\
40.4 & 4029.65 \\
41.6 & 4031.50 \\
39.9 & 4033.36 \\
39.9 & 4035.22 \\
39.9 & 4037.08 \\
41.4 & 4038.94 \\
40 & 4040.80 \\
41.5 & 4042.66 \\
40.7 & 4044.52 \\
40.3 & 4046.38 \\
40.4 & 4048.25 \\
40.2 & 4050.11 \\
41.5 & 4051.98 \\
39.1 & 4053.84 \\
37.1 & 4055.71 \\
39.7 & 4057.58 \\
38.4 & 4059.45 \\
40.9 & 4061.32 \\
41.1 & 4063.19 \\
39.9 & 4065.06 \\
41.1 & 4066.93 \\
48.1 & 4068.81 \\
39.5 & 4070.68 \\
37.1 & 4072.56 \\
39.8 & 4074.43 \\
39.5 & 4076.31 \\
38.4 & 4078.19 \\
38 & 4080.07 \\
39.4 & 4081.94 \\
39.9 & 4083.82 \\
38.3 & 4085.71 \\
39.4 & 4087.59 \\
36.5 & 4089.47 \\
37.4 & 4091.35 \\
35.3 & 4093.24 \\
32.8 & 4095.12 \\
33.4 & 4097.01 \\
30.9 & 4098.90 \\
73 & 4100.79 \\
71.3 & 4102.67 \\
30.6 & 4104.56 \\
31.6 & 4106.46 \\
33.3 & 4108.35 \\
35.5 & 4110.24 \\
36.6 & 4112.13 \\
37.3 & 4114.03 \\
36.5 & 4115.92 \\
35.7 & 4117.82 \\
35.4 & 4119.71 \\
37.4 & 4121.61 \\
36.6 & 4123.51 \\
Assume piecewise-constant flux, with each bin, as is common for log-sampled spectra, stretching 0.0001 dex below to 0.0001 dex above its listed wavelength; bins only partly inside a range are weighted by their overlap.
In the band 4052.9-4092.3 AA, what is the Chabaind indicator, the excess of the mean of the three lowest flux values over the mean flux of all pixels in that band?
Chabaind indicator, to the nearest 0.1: -2.6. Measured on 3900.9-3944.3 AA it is -5.1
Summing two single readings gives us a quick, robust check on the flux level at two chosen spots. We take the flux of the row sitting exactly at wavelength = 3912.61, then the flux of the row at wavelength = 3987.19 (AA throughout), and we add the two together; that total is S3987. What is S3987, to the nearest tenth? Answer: 82.9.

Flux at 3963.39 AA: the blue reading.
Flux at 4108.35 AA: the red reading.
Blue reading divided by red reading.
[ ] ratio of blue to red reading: 1.08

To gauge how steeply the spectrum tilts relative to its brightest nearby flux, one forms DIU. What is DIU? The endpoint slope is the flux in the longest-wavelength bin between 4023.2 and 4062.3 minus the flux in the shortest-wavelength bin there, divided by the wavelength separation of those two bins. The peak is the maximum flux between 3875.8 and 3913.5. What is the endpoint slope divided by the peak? 0.0017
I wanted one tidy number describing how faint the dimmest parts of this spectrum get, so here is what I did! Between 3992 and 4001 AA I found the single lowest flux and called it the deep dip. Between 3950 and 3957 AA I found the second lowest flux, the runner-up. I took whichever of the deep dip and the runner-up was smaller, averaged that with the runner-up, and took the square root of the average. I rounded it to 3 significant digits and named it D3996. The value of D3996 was 6.44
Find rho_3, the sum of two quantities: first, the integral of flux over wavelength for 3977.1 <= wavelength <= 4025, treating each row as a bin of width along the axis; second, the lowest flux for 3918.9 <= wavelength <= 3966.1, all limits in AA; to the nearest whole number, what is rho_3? 1966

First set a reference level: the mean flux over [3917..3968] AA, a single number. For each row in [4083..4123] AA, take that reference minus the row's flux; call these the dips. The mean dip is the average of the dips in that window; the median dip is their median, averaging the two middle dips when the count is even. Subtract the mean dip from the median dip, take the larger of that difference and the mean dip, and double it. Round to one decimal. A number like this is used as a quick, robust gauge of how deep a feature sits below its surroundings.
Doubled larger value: 4.9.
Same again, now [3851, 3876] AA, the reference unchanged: 12.8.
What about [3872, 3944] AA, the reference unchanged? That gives 1.5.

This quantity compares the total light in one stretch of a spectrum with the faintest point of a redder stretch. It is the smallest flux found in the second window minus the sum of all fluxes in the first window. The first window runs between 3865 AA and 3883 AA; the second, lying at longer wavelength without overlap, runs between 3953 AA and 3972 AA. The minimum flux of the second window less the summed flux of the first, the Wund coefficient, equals -487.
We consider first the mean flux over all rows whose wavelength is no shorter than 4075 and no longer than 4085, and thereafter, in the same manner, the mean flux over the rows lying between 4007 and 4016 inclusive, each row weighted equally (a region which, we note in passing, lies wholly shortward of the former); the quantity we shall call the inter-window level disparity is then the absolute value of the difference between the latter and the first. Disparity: 1.6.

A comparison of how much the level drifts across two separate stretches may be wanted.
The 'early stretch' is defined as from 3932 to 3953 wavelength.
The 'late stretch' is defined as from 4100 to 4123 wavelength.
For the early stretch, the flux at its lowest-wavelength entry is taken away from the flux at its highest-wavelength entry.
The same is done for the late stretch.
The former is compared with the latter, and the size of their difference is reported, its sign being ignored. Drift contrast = 41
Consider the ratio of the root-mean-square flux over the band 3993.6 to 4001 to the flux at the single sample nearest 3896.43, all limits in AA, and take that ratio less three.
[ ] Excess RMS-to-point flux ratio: -1.95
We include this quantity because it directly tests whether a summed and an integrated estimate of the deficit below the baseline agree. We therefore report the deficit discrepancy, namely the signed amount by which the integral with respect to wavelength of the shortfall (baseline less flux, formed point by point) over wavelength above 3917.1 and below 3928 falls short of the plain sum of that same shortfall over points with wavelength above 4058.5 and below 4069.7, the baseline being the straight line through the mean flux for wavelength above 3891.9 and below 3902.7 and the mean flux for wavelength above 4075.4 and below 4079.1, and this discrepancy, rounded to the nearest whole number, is 7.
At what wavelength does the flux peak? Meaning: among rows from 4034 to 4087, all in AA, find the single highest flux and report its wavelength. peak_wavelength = 4068.81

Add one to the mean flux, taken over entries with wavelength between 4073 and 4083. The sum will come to 40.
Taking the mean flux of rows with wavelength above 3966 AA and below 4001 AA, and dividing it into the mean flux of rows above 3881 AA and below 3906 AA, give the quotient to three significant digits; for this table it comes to 1.01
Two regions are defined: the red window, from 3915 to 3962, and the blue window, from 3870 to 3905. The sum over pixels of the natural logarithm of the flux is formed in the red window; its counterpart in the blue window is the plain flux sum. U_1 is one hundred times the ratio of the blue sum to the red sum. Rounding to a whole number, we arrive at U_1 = 832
